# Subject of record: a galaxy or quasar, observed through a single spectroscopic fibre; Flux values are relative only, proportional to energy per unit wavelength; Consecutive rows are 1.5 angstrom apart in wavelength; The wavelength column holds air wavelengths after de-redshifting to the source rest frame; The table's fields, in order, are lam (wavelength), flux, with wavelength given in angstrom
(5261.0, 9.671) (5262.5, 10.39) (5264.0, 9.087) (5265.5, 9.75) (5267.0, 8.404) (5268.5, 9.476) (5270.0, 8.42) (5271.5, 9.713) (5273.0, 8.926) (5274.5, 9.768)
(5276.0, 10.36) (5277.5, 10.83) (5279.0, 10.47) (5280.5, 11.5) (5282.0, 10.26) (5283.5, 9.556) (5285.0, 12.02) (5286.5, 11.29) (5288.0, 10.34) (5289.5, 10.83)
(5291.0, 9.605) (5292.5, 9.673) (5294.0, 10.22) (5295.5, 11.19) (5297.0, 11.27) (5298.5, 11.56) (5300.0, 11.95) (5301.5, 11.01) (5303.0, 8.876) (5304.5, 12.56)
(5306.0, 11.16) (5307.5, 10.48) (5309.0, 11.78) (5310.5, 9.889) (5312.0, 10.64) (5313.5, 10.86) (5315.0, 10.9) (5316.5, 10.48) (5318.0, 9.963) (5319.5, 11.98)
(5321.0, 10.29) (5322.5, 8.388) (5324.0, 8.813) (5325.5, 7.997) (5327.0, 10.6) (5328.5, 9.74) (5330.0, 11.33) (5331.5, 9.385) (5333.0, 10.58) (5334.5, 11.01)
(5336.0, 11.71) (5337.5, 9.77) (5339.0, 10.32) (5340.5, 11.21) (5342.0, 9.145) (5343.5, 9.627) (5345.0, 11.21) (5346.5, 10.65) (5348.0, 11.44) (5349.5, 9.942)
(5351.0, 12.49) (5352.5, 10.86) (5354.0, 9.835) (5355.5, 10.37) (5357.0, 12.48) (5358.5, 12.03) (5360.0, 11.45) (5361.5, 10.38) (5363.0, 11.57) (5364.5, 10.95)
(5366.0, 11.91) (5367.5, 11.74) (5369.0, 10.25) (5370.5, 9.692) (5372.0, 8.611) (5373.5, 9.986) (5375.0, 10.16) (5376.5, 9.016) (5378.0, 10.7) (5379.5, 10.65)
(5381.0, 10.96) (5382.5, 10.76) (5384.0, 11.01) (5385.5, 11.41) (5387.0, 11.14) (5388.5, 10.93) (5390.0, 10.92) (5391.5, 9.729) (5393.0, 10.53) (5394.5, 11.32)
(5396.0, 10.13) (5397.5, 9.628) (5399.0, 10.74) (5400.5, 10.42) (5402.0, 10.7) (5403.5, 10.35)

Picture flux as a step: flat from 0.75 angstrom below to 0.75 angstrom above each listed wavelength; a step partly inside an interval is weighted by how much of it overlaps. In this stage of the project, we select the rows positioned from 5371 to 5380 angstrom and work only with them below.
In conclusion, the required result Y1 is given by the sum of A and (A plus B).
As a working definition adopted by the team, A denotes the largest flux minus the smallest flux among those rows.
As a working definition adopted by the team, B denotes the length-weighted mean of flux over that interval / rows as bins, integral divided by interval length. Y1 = 14.0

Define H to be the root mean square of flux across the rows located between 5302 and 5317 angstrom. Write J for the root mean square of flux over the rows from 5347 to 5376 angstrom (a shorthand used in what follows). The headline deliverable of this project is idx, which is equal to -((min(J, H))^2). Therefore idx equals -117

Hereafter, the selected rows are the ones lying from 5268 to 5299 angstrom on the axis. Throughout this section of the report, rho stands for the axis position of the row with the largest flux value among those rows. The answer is 5285.0 angstrom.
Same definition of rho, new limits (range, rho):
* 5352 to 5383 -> 5357.0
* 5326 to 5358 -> 5351.0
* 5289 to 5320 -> 5304.5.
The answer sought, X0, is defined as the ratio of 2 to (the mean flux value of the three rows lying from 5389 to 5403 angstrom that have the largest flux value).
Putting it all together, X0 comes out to 0.182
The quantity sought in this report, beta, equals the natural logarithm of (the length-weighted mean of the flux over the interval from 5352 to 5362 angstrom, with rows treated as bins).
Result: 2.41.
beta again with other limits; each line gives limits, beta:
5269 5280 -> 2.28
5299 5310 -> 2.41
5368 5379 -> 2.29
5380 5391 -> 2.40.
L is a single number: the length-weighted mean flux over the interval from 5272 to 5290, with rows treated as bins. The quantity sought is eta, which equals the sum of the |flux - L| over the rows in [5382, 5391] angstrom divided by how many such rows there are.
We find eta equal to 0.53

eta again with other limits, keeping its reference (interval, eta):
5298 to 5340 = 0.87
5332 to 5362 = 0.79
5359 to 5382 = 0.76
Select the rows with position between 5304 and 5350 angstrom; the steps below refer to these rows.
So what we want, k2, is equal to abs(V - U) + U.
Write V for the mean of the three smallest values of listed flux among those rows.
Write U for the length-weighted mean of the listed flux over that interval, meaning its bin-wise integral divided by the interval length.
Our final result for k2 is 12.5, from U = 10.4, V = 8.4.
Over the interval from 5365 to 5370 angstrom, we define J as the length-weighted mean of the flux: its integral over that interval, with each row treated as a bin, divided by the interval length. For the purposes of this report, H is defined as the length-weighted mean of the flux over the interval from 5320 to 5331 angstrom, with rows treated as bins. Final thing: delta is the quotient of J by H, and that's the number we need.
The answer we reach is 1.16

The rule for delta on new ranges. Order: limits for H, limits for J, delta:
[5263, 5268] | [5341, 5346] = 1.10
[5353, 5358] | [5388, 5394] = 0.96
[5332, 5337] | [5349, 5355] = 0.99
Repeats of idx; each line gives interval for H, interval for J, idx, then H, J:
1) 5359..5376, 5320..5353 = -107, 10.7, 10.4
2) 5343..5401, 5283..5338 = -112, 10.7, 10.6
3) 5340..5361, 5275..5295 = -111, 11.0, 10.6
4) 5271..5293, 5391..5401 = -108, 10.4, 10.4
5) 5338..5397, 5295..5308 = -115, 10.7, 11.2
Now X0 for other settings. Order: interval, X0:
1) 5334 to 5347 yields 0.176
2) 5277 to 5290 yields 0.172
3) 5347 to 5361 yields 0.162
